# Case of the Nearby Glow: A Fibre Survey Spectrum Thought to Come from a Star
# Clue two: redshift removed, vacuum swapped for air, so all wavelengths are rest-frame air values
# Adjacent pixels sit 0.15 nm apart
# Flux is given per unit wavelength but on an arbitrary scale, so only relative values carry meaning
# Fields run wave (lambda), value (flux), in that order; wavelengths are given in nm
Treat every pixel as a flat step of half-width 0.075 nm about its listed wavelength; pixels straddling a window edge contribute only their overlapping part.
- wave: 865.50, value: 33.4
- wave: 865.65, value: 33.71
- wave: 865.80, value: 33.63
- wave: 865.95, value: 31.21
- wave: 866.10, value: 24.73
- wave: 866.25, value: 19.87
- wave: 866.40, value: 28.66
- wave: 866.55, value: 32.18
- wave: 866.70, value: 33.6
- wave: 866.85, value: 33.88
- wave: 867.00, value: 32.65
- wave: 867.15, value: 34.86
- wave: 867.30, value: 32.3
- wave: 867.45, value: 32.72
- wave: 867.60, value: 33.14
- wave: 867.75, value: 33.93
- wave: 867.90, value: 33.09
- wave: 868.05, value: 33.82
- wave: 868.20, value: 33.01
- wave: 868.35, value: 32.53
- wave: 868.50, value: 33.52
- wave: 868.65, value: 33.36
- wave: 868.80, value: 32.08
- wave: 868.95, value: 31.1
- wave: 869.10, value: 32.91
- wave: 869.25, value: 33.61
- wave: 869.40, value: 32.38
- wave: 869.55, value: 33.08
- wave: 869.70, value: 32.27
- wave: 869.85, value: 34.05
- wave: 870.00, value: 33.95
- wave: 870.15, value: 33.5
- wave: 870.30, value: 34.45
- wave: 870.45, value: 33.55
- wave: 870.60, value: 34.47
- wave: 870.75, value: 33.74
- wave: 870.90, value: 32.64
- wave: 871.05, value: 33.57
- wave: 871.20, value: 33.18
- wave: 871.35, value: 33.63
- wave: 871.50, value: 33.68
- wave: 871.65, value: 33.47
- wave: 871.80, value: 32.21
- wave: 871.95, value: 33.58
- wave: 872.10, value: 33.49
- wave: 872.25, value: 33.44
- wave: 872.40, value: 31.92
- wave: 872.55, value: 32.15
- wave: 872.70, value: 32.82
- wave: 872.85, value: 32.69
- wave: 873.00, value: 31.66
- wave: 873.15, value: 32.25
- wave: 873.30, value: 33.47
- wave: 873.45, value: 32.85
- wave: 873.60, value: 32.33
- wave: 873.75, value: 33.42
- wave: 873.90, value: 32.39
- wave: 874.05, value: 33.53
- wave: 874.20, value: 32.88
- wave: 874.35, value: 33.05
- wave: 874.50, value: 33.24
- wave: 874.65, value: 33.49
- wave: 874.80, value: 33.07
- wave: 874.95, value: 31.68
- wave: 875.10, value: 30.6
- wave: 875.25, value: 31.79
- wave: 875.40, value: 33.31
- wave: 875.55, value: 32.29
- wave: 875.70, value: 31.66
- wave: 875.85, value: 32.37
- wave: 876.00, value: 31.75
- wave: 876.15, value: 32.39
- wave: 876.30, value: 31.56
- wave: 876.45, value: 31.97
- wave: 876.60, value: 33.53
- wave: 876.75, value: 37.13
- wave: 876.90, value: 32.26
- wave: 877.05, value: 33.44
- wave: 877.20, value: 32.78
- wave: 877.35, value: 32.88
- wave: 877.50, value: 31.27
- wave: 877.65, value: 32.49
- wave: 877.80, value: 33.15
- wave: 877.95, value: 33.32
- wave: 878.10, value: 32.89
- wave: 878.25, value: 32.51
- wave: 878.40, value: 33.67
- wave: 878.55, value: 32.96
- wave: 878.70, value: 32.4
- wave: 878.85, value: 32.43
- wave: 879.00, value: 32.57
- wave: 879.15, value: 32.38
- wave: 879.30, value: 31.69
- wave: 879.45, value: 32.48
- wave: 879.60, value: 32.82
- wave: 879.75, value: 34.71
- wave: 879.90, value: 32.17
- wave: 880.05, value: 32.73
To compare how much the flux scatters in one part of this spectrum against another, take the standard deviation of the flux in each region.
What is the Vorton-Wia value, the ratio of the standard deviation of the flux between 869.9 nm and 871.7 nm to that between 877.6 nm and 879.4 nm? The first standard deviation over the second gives 0.95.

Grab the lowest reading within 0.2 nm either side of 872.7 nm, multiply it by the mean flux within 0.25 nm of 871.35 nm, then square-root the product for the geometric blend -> 32.8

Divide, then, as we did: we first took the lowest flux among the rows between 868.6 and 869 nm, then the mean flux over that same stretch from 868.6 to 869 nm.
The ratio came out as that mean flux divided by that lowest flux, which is 1.035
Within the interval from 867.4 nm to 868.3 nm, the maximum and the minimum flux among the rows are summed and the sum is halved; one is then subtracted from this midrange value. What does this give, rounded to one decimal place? 32.3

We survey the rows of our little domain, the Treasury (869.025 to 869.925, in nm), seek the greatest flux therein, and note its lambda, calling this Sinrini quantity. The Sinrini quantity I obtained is 869.85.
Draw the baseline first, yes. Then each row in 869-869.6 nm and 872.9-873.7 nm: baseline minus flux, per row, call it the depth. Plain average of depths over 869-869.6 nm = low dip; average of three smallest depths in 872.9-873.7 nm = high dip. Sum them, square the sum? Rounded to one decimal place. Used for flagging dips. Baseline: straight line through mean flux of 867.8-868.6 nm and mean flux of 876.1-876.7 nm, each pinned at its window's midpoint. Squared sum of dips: 0.0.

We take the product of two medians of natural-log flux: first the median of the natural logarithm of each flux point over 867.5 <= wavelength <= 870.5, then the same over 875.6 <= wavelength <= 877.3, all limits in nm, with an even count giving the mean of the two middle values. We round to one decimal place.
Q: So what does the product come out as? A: 12.2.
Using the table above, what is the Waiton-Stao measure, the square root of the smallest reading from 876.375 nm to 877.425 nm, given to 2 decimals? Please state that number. 5.65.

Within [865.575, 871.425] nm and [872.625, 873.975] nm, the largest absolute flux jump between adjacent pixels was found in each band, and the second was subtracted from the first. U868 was 8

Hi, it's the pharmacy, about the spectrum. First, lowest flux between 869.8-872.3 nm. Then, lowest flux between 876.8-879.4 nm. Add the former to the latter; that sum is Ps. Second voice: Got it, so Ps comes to 63.5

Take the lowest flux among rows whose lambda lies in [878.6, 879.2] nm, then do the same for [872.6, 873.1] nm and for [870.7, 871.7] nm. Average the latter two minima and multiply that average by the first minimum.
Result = 1041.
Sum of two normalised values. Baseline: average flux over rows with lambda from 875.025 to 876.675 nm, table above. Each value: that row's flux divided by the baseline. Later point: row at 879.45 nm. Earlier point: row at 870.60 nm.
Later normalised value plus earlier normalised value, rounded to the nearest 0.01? 2.08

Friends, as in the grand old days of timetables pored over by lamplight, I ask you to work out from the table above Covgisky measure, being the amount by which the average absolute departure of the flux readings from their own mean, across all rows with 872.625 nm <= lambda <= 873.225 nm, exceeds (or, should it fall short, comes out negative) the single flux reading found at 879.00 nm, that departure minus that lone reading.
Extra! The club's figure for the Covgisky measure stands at -32.2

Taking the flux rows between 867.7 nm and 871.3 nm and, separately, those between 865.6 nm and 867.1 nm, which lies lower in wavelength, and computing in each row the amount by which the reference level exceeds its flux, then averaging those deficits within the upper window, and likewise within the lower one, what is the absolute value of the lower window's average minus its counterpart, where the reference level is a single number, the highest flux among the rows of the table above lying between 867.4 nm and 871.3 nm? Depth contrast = 2.8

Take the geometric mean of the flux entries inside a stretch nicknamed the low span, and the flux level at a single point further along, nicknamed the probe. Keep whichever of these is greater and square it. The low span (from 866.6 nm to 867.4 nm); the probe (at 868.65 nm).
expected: 1119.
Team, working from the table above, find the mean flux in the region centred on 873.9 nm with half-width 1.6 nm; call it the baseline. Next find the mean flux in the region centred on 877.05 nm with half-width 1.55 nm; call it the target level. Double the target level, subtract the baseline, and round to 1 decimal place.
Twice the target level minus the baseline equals 33.0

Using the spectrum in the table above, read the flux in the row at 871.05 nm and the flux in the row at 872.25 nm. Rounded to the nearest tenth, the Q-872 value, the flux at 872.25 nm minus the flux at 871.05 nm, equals -0.1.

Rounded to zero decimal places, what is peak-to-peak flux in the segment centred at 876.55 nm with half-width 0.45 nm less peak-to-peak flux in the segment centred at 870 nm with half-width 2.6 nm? 2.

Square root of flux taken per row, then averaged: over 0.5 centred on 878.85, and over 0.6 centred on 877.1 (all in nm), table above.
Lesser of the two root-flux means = 5.70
